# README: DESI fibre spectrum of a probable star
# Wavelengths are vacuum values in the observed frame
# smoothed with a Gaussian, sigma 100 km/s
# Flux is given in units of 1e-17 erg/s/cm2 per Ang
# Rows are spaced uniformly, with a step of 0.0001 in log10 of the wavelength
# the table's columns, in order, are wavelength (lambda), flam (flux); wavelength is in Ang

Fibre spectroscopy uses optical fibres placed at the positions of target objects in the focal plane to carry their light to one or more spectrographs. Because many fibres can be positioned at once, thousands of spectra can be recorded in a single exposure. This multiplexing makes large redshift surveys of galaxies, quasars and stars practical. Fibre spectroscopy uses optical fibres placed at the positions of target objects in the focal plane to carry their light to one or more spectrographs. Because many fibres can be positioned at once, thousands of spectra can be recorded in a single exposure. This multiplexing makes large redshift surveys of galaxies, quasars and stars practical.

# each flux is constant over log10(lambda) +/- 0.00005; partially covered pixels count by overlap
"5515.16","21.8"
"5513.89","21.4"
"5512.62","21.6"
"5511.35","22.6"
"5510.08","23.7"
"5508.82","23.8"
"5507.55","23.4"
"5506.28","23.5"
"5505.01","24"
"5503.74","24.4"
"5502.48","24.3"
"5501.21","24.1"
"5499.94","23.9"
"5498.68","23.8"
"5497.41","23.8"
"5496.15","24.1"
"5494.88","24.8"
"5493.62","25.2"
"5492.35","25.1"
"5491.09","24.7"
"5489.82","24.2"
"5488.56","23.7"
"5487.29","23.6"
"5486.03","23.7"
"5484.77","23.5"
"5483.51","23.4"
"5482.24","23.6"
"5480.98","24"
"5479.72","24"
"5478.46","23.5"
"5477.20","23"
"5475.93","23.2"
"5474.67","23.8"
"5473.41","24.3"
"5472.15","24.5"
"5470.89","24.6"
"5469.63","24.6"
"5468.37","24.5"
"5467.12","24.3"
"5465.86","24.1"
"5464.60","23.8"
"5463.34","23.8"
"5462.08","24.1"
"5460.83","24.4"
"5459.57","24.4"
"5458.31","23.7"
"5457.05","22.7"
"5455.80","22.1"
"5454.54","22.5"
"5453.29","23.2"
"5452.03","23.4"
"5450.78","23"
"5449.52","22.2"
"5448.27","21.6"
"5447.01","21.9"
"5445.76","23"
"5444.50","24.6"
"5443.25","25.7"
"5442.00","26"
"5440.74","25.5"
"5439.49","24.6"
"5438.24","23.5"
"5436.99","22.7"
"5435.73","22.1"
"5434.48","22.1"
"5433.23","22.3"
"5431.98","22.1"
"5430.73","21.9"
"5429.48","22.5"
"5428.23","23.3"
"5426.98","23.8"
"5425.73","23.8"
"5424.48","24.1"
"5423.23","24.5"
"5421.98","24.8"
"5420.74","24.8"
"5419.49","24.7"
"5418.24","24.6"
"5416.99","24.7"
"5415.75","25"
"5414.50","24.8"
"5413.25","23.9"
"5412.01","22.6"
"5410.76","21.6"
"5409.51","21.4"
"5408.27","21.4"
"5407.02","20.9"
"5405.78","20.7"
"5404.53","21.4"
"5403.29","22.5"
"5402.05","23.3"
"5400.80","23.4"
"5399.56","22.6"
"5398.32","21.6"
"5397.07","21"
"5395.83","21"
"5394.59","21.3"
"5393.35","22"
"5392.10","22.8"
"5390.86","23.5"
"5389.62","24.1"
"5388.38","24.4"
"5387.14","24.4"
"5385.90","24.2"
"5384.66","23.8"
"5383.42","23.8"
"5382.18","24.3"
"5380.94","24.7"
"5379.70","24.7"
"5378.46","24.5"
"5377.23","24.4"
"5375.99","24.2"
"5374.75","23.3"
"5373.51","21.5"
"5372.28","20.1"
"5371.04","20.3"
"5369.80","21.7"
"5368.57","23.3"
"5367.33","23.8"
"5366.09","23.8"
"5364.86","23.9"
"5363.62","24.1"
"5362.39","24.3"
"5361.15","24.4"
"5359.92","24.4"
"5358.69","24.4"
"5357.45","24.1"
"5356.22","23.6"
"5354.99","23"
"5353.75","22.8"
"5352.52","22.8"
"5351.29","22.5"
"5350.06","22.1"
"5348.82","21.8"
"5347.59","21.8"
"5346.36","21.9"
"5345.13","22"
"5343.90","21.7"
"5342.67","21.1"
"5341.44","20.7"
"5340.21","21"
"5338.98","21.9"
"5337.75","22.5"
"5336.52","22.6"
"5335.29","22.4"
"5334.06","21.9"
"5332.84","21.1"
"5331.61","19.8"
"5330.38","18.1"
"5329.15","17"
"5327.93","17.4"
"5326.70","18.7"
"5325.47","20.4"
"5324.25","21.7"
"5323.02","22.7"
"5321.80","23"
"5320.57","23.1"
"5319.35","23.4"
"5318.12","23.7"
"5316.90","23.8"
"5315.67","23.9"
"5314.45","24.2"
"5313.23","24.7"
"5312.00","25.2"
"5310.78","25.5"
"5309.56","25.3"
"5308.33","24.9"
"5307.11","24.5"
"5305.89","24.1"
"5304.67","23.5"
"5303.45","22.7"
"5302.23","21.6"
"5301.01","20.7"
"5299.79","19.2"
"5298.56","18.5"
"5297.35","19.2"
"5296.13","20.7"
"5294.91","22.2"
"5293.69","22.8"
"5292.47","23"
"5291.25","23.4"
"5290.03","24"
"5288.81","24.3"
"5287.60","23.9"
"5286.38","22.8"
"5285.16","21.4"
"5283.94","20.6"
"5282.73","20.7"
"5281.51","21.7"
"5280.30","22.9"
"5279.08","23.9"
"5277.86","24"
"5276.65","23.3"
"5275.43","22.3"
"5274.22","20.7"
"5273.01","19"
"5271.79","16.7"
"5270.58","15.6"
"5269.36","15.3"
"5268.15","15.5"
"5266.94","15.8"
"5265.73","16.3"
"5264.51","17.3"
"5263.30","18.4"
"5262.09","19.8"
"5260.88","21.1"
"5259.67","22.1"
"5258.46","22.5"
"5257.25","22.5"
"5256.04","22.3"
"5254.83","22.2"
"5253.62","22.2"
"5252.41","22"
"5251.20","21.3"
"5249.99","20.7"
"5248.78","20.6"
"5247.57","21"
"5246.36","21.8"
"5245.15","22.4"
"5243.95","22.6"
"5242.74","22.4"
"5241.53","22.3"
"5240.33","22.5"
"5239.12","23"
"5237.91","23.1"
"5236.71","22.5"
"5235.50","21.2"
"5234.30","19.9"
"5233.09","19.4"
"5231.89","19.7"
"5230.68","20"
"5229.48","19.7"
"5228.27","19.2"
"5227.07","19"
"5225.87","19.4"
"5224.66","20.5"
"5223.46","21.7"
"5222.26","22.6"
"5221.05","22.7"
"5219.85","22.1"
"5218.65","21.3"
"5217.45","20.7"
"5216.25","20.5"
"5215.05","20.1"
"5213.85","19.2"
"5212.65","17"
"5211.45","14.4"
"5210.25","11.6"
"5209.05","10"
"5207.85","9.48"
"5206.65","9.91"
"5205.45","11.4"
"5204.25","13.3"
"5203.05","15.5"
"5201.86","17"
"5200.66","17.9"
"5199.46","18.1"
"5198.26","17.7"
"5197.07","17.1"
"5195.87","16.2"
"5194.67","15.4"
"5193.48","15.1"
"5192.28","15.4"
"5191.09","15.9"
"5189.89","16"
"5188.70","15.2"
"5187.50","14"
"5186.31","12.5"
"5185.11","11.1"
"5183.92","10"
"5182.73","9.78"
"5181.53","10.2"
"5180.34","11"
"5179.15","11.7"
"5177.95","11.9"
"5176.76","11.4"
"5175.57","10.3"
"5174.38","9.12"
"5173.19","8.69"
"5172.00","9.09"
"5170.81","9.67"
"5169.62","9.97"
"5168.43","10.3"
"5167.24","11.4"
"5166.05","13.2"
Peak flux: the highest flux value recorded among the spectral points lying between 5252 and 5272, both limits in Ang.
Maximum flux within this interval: 22.5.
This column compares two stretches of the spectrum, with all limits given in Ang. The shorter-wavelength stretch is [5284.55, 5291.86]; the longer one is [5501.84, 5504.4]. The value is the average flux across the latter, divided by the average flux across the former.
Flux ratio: 1.05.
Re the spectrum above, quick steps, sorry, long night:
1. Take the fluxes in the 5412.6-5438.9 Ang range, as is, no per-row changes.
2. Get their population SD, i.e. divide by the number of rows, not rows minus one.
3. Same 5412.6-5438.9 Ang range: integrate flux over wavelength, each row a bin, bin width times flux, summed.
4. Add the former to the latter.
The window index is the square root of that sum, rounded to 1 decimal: 24.9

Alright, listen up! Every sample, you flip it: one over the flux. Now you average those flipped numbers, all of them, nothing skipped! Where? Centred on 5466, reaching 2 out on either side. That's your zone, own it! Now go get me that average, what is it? 0.0416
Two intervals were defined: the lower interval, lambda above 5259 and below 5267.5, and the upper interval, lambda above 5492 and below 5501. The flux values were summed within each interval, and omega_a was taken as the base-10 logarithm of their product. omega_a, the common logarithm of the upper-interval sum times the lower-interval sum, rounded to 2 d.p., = 4.35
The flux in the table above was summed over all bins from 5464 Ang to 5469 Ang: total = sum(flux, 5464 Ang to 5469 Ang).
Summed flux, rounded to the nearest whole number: 97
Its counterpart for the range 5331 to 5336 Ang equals 85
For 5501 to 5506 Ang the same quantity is 97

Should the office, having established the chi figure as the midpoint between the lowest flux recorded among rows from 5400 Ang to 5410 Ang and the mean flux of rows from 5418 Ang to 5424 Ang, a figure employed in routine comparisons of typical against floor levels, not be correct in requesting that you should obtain 22.7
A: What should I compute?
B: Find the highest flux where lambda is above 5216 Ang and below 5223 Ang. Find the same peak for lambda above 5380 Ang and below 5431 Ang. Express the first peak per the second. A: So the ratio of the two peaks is 0.91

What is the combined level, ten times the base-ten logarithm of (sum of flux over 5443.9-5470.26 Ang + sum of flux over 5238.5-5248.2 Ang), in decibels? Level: 28.3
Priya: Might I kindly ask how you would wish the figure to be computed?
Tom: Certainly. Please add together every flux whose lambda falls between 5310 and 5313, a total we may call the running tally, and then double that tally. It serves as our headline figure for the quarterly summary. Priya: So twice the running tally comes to 101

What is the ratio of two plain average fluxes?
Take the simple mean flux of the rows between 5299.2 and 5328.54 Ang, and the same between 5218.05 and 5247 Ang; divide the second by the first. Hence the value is 0.93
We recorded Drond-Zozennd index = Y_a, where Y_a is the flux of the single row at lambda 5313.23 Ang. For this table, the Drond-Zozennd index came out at 24.7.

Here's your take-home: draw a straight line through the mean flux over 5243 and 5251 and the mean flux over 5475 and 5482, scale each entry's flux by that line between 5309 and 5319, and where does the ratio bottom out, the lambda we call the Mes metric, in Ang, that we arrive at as 5318.12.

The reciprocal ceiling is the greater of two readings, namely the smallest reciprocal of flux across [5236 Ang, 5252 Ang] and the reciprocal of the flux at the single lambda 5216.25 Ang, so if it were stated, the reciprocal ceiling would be 0.049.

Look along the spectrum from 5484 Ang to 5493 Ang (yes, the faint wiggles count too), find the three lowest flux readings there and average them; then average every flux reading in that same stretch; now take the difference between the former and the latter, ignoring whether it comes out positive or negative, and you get 0.5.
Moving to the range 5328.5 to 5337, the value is 2.1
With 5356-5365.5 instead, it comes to 0.3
